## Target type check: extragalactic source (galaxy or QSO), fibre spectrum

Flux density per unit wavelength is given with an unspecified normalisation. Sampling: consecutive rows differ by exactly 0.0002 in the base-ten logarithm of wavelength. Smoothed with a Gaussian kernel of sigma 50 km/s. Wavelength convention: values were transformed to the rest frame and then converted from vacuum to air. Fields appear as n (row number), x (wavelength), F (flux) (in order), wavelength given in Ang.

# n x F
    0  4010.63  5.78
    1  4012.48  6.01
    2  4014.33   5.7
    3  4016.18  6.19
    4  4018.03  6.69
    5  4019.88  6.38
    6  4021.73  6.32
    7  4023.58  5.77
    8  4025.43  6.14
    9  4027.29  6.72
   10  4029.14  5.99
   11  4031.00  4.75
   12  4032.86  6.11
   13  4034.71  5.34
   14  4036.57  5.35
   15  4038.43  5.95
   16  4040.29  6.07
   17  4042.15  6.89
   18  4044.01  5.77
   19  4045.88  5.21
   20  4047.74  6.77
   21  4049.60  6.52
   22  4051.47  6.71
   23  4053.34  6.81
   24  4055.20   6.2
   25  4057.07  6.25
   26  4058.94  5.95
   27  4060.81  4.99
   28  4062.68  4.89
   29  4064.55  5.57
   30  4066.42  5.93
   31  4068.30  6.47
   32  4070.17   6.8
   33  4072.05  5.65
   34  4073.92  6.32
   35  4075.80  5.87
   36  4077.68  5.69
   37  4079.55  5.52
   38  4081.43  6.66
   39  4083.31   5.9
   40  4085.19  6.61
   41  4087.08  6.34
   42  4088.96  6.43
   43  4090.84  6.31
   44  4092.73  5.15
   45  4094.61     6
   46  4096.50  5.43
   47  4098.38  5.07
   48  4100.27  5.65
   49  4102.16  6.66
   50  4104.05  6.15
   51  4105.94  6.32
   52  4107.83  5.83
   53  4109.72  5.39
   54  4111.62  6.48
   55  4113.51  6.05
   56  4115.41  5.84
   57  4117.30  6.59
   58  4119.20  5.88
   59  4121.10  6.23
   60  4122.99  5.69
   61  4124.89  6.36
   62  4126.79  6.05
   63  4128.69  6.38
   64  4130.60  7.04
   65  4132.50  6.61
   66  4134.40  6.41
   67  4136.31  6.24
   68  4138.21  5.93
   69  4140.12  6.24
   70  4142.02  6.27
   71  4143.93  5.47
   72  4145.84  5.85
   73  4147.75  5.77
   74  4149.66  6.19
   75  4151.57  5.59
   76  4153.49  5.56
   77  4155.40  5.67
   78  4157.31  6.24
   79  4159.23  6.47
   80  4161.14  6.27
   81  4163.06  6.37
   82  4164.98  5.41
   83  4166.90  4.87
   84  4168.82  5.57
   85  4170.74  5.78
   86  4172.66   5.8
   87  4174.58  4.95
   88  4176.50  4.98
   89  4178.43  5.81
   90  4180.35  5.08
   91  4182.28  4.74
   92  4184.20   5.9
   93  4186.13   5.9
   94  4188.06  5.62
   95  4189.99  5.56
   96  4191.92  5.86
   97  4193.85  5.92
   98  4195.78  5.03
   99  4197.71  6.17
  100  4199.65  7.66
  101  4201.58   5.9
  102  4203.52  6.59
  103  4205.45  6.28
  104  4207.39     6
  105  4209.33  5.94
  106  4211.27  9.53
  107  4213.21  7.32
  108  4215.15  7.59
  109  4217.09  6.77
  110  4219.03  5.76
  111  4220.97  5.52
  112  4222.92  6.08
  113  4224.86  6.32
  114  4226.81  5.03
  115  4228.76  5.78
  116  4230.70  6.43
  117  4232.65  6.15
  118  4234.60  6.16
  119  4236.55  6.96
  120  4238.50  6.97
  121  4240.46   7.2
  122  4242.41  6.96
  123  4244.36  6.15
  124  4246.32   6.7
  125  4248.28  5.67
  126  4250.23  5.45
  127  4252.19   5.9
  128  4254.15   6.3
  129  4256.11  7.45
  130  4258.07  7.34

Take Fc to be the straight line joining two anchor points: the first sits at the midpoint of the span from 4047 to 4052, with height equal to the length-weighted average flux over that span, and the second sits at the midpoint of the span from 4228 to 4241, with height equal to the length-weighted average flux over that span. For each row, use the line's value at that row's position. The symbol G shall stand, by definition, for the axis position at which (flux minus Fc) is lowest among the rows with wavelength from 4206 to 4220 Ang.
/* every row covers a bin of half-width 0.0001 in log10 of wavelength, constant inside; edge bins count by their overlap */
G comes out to 4219.03 Ang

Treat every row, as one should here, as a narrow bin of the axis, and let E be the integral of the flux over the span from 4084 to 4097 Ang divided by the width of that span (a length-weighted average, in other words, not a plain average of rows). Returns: 6.1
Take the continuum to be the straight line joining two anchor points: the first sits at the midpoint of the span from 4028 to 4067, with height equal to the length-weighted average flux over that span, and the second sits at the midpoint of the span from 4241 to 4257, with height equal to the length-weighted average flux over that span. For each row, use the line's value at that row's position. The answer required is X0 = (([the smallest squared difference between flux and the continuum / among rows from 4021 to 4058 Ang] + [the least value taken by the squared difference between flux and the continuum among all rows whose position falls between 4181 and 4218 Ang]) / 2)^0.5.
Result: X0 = 0.05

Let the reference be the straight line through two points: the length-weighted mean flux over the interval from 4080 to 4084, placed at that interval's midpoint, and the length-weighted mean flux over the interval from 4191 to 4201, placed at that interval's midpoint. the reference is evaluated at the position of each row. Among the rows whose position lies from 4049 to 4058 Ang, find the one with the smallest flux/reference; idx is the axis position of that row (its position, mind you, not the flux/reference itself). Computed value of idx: 4055.20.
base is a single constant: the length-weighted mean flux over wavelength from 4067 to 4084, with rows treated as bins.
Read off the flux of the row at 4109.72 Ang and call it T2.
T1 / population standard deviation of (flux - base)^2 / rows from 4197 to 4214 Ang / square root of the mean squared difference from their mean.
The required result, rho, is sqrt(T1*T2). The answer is 4.42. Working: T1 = 3.63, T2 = 5.39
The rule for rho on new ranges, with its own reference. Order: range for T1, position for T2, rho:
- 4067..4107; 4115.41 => 1.27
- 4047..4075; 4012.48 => 1.59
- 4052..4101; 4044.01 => 1.51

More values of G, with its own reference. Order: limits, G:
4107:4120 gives 4109.72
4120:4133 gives 4122.99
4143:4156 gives 4143.93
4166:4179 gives 4166.90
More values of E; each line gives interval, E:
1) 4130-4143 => 6.4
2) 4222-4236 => 6.0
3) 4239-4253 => 6.3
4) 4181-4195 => 5.6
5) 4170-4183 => 5.3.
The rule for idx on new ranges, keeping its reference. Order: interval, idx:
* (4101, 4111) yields 4109.72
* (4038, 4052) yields 4045.88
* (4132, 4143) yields 4138.21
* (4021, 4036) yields 4031.00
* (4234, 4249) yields 4248.28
